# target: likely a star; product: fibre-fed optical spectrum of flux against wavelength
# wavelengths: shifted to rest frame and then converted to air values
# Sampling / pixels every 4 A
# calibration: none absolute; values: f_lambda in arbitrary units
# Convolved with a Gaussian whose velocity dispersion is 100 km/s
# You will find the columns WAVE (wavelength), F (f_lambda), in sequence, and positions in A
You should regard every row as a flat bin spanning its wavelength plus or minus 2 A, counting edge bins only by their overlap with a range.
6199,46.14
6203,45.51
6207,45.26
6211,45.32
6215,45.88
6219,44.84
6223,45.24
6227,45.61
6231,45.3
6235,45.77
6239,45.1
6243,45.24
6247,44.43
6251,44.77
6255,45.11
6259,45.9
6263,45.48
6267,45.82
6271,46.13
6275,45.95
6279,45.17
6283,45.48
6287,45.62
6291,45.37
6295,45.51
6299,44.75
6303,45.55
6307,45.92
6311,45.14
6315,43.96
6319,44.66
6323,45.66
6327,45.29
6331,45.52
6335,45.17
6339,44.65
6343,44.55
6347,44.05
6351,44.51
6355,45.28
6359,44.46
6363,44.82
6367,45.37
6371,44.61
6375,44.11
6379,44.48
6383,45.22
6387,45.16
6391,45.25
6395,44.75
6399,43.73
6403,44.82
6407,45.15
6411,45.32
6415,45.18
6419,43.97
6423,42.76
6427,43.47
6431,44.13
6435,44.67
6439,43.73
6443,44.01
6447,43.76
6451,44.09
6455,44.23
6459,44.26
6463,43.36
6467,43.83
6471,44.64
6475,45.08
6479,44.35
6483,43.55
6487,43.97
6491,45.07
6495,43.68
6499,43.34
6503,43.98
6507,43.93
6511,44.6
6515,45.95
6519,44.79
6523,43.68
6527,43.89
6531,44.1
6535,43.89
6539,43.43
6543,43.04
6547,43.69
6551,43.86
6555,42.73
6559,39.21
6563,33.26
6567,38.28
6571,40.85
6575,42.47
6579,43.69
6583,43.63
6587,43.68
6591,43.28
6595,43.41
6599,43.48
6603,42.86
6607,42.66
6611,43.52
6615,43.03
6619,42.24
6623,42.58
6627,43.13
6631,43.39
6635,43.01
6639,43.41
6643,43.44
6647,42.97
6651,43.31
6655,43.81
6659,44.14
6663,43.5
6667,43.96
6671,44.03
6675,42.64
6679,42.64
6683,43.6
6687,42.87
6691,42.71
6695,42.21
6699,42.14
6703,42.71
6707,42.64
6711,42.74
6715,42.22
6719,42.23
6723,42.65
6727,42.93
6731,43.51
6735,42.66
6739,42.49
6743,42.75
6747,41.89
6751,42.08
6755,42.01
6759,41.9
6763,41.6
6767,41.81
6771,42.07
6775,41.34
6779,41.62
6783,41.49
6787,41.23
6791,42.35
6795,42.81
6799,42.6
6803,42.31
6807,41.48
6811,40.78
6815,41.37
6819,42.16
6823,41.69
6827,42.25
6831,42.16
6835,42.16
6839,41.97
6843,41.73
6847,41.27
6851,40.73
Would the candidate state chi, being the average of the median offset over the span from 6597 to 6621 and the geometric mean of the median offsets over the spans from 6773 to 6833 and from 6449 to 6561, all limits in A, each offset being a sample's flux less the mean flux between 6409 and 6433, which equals -0.22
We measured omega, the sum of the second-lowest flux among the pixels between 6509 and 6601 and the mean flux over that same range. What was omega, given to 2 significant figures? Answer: 81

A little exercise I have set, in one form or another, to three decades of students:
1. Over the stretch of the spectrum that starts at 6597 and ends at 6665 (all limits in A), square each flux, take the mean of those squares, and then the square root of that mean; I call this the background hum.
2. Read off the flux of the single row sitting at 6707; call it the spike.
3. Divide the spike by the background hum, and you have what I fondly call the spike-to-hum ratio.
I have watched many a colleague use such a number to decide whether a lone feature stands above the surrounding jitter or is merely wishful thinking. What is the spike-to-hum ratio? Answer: 0.99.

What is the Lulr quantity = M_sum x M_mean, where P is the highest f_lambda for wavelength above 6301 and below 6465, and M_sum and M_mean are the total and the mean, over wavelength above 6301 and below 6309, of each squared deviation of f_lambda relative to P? 0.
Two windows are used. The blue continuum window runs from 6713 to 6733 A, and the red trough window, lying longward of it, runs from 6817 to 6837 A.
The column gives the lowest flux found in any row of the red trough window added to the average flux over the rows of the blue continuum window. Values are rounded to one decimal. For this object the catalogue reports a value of 84.4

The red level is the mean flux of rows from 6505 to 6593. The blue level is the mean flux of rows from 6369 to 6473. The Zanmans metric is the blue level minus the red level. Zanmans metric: 1.6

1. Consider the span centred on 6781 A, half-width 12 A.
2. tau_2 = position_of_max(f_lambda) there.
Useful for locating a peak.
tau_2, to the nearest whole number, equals 6791 A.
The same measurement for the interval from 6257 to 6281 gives 6271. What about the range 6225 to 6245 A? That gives 6235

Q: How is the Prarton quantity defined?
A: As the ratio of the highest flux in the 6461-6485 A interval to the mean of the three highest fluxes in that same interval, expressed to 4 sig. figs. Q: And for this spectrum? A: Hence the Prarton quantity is 1.009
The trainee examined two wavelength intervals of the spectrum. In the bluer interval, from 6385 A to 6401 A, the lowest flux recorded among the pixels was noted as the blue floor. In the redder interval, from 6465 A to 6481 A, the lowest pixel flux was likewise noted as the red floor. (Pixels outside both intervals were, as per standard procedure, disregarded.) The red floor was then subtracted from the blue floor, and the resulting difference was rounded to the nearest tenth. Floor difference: -0.1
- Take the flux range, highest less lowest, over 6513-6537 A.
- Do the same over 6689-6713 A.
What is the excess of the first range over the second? 1.7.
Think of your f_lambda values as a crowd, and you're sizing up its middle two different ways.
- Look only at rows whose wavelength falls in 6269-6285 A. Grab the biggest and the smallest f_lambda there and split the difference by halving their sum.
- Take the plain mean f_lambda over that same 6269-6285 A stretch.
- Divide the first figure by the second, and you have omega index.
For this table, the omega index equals 1.00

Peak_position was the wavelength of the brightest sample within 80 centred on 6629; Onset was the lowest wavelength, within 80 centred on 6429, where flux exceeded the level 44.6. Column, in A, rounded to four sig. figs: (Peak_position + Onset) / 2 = 6525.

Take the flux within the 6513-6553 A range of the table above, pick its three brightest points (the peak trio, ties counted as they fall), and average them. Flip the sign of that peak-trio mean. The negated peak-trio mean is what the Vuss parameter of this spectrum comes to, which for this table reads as -44.9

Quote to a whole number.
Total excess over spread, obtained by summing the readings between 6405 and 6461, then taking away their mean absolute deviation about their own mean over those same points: 618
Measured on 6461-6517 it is 619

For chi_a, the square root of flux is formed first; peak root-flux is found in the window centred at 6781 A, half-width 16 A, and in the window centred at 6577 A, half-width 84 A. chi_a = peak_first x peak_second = 44.4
